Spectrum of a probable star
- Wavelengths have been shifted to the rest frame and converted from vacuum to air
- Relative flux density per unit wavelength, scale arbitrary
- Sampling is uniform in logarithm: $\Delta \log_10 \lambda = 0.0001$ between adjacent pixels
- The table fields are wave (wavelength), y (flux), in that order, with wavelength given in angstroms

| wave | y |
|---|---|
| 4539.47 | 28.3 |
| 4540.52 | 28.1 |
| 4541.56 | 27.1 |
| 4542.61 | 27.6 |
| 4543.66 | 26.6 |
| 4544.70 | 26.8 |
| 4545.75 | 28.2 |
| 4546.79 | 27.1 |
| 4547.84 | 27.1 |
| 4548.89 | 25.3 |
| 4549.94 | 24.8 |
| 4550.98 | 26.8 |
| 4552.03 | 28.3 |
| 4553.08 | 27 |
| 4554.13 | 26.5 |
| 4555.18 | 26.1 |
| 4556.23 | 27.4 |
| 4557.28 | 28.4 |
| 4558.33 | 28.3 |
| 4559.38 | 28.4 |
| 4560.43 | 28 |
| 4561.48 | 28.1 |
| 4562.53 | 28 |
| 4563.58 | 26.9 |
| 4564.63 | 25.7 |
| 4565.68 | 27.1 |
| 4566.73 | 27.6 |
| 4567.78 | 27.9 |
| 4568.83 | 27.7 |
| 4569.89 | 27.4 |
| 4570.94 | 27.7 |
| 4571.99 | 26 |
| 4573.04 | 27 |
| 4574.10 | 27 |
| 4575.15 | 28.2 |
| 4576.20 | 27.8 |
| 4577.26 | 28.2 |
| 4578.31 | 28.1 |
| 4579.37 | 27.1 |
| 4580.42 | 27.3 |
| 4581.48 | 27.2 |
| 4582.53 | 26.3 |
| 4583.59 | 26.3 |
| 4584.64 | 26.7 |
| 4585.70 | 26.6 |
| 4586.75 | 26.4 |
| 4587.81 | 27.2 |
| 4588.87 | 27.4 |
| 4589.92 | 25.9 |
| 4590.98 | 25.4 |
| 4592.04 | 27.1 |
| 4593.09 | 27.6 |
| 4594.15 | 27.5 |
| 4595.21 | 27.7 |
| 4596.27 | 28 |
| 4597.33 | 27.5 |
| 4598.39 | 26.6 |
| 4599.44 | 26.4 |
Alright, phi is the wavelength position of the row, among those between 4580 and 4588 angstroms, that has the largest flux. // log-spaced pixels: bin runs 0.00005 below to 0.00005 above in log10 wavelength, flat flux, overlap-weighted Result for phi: 4580.42 angstroms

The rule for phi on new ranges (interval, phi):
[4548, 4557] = 4552.03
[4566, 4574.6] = 4567.78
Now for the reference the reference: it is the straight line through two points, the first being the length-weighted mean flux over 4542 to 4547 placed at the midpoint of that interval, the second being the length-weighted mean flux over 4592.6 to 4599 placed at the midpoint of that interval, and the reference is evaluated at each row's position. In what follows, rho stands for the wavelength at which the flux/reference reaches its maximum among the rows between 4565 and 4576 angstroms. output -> 4575.15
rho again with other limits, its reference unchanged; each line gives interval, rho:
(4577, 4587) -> 4577.26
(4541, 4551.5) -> 4545.75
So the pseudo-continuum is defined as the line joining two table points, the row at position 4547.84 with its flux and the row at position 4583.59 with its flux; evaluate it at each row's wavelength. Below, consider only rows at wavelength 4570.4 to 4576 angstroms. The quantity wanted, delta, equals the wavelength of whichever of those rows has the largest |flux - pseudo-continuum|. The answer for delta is 4575.15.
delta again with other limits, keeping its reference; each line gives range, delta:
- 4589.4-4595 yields 4593.09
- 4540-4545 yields 4540.52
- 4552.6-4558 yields 4557.28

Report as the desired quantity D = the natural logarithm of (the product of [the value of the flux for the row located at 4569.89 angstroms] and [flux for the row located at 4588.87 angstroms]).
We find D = 6.621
